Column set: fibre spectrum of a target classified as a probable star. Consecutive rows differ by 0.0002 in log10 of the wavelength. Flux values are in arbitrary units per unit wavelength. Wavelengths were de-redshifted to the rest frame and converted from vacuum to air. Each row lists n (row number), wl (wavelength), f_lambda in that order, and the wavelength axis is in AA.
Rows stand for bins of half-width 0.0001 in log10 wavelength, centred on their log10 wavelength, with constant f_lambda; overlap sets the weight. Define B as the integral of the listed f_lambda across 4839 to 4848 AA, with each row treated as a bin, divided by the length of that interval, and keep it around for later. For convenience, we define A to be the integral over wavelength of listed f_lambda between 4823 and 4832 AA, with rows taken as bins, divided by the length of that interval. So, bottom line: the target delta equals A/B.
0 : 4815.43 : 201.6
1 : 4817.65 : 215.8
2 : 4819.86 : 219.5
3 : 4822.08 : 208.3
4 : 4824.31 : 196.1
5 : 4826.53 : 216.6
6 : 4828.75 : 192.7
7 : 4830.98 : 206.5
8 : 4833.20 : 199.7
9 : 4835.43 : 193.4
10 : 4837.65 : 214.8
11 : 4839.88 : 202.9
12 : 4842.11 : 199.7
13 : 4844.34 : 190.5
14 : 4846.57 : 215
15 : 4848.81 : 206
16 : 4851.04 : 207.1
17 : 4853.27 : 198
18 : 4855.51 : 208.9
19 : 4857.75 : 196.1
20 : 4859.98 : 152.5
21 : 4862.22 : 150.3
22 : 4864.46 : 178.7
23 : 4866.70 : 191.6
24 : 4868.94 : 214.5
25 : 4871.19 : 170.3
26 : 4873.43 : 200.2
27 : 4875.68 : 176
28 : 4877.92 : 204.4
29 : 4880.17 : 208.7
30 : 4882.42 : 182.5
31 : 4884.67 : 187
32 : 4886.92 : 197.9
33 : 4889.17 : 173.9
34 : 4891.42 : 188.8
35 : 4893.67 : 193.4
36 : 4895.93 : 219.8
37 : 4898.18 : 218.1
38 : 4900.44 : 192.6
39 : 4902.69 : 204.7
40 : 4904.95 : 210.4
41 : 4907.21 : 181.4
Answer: 1.00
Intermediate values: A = 203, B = 202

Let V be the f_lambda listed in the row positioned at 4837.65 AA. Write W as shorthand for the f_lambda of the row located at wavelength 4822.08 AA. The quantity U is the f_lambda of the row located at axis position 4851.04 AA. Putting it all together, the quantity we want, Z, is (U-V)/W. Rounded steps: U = 207.1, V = 214.8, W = 208.3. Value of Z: -0.04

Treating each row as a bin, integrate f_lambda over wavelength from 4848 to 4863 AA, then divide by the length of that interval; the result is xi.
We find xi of 189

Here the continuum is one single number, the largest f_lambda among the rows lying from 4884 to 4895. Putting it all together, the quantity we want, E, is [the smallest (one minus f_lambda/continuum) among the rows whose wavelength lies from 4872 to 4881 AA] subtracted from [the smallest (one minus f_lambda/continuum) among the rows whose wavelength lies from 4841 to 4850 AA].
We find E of -0.032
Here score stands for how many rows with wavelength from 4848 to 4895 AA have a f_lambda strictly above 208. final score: 3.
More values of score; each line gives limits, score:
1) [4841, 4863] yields 2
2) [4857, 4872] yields 1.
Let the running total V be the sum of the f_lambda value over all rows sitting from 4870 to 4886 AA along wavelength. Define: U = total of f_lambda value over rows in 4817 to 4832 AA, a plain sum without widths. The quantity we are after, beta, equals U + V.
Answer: 2785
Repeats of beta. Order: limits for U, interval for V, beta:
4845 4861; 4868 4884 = 2740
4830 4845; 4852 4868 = 2684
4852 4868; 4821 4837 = 2689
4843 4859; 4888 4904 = 2813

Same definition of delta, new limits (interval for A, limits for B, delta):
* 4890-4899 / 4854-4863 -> 1.14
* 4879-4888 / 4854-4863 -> 1.08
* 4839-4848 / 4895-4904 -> 0.97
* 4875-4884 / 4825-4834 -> 0.95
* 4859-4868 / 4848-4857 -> 0.83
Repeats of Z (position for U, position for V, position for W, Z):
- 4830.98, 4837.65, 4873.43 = -0.04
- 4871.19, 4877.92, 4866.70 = -0.18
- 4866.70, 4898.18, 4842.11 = -0.13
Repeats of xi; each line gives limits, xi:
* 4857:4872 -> 179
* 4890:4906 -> 203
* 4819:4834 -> 205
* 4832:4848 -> 202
